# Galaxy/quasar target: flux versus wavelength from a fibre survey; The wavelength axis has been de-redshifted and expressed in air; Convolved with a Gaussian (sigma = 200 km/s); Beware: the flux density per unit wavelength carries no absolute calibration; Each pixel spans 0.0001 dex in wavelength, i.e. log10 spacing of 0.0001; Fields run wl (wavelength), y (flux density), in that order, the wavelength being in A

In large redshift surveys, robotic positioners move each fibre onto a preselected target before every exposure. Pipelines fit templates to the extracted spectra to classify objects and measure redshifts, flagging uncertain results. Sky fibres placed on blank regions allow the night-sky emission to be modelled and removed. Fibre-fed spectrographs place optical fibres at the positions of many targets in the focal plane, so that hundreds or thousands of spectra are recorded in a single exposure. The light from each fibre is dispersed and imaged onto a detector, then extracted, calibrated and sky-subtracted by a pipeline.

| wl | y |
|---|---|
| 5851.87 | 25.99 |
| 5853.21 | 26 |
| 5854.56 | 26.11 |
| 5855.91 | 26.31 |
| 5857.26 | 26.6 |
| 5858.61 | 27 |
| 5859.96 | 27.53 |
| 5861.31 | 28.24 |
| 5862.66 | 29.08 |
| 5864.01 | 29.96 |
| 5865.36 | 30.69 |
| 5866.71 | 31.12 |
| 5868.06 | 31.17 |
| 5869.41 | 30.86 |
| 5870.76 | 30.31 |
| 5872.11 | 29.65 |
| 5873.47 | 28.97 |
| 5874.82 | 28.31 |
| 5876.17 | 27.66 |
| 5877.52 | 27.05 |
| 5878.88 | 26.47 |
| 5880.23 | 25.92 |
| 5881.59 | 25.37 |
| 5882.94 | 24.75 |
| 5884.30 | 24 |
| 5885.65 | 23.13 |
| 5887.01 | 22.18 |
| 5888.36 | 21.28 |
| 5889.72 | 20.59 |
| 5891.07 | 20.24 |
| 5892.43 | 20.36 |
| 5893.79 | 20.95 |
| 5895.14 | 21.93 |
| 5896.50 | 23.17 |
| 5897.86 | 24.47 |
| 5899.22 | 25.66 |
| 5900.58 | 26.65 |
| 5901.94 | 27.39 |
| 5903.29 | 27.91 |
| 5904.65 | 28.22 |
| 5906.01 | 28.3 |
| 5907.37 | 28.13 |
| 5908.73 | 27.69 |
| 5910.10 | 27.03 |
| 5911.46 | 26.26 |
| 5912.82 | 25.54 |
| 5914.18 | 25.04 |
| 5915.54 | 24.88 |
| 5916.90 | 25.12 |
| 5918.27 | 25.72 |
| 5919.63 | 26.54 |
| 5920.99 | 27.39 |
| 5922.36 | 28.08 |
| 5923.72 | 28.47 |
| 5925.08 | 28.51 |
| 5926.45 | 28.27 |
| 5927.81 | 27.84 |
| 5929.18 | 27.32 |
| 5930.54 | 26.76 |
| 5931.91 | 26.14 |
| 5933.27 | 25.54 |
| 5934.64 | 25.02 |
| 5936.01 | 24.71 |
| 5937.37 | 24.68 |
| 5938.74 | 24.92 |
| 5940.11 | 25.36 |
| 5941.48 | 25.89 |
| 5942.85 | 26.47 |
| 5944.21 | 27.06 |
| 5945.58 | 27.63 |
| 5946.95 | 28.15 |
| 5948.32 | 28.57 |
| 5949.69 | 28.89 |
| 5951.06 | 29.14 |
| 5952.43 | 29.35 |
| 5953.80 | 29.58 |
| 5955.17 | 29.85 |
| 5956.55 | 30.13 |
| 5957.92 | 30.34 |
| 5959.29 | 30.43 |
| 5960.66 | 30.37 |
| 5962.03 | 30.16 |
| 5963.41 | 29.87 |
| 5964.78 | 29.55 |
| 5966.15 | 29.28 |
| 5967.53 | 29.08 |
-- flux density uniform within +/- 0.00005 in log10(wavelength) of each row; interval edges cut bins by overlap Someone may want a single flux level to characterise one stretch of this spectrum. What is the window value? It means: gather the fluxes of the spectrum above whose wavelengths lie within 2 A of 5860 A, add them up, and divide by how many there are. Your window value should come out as 28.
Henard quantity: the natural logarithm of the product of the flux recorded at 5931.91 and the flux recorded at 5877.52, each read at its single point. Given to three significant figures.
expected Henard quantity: 6.56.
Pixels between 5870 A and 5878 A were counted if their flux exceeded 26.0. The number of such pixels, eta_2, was 6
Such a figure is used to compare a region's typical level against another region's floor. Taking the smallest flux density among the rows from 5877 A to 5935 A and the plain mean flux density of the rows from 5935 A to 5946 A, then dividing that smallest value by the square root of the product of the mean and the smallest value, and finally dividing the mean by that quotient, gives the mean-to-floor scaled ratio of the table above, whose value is 29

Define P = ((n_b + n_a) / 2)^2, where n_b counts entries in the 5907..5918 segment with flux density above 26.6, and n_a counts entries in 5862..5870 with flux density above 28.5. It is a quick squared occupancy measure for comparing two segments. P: 20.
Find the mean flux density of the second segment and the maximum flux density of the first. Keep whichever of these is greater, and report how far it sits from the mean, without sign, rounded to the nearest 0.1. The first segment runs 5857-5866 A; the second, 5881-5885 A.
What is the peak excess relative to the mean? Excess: 6.0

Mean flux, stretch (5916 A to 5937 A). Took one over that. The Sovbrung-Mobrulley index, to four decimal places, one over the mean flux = 0.0374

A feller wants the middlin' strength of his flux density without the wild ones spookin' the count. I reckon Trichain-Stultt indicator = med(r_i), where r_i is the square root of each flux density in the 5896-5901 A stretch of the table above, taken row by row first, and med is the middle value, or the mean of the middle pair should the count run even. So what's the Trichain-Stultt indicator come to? 5.01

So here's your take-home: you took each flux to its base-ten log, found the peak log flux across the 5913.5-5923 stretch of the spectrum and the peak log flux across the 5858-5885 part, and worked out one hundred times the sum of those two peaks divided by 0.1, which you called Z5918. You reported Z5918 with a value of 2942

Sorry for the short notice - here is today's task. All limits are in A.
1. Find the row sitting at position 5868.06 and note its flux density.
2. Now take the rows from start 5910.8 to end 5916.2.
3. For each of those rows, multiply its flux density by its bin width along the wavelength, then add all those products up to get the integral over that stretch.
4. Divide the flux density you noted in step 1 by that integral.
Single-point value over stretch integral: 0.23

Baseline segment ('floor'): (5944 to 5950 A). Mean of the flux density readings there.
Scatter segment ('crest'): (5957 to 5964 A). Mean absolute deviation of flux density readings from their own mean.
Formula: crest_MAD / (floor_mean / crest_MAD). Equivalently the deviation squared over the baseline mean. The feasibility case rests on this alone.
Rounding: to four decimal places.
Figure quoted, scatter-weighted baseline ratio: 0.0011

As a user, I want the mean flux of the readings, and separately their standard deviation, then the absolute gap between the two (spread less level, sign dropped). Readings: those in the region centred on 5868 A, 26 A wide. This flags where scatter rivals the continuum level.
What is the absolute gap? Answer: 26.8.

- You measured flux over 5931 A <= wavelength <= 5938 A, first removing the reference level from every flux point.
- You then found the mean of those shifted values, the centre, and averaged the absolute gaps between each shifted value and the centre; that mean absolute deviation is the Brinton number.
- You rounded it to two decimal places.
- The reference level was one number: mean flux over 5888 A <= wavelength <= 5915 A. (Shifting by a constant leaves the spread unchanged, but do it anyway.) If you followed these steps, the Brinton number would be 0.50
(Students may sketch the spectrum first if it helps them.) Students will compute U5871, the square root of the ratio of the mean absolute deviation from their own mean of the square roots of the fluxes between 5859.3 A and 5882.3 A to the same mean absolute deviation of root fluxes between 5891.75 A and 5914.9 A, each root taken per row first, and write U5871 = 0.84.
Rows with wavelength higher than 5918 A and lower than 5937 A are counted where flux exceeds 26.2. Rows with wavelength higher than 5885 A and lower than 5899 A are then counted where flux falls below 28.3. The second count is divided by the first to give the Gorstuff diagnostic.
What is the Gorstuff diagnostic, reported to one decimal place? 1.1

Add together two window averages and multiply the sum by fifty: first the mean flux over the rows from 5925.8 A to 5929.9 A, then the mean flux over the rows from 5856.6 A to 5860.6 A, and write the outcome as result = 2743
